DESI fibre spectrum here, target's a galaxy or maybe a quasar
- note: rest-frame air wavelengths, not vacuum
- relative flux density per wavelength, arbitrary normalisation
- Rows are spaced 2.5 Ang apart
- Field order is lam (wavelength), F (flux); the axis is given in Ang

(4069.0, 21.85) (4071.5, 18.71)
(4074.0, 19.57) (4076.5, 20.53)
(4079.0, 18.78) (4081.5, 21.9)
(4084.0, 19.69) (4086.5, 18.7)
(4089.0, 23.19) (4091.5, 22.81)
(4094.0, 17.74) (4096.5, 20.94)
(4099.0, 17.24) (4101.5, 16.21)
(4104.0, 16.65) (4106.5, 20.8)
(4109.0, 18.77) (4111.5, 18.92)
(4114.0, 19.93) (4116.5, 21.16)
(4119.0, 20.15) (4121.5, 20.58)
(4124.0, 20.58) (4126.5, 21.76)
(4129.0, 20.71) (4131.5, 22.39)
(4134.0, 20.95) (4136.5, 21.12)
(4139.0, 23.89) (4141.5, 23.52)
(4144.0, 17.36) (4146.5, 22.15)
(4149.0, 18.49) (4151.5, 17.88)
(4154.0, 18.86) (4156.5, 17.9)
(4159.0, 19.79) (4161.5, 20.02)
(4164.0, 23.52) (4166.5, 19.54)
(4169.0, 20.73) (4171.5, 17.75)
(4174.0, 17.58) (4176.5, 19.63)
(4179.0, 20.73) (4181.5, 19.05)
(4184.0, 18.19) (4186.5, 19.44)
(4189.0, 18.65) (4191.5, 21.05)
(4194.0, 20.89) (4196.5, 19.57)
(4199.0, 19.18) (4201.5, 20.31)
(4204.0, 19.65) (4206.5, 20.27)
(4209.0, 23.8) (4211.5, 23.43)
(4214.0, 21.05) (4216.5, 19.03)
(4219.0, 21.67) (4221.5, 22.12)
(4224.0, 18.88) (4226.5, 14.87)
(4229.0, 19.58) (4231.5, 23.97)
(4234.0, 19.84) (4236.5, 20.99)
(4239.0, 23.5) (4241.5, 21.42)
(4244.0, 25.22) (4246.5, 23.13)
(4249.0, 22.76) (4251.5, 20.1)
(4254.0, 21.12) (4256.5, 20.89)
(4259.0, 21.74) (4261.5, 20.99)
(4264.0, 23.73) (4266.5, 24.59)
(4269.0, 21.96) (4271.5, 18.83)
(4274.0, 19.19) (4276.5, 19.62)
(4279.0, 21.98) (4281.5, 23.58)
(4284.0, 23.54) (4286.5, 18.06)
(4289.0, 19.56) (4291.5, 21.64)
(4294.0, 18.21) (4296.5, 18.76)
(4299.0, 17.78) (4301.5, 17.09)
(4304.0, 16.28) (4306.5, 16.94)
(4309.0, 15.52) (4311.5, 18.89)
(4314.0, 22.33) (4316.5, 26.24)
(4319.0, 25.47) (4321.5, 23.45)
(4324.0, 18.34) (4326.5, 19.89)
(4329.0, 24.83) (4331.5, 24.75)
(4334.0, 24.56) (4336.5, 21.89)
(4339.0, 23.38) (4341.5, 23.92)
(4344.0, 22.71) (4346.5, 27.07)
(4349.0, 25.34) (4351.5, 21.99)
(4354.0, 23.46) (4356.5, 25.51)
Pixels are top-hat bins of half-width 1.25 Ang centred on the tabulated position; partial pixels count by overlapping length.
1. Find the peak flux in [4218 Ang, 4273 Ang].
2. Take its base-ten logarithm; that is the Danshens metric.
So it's 1.402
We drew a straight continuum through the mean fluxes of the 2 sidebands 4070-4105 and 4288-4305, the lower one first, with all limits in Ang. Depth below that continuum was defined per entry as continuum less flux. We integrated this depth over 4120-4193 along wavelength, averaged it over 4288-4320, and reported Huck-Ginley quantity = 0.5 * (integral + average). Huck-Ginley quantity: -36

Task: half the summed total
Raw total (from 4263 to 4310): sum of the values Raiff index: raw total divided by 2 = 188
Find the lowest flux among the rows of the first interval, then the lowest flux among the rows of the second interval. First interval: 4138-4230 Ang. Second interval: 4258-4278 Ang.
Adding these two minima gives 33.7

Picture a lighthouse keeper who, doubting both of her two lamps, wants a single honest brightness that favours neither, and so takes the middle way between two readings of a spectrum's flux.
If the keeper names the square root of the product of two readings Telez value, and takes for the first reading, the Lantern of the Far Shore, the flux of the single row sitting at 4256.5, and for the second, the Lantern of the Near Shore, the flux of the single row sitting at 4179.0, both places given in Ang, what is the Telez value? 20.8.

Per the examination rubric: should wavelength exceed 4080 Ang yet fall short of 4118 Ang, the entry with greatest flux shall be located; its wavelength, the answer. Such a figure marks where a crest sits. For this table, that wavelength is 4089.0 Ang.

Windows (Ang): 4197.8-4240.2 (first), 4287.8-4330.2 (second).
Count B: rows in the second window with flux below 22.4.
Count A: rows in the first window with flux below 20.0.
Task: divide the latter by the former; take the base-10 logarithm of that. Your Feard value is -0.27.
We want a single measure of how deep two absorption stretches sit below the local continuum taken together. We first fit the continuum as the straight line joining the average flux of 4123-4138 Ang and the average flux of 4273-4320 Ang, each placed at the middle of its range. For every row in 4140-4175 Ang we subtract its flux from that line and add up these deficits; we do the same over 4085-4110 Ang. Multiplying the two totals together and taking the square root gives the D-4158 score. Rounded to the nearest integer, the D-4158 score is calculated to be 21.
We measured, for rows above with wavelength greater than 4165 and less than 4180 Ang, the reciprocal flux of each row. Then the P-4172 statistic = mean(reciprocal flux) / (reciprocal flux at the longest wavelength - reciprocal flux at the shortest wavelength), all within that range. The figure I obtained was -18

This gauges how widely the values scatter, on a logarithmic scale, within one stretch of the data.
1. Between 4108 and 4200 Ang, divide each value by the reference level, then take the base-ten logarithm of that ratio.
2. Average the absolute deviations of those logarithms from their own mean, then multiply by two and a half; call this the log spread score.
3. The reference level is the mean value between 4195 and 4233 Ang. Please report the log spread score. 0.07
